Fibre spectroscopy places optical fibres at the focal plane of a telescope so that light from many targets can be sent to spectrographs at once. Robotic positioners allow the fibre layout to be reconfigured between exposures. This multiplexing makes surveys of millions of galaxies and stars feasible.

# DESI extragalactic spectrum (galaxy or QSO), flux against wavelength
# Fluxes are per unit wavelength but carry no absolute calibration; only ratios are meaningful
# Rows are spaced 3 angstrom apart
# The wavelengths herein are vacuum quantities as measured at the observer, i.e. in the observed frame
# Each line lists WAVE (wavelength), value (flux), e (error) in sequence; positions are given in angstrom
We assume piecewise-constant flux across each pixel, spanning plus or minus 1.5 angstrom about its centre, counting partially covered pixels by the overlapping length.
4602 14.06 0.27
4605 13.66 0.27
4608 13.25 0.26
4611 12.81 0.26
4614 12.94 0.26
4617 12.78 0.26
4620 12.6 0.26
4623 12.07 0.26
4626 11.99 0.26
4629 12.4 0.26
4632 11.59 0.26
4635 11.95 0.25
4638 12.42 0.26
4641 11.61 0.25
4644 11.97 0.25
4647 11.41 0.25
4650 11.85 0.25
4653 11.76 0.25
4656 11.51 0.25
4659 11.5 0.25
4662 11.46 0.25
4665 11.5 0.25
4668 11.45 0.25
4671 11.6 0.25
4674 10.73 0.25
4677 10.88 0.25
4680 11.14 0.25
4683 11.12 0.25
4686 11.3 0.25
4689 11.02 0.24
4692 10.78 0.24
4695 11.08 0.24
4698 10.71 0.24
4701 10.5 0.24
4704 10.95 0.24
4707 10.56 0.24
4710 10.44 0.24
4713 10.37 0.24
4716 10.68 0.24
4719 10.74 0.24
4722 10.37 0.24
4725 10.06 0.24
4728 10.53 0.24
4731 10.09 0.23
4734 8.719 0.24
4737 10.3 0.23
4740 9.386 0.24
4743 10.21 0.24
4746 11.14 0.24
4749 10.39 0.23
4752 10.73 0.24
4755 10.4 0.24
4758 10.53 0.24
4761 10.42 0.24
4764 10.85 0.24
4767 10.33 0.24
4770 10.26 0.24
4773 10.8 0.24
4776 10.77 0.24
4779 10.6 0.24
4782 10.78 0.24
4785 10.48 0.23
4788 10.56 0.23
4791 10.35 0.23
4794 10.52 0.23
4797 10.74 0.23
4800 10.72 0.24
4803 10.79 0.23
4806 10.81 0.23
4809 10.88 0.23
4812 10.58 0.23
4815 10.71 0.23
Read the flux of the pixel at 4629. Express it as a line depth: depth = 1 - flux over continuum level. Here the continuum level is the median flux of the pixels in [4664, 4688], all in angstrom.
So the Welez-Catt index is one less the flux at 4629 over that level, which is -0.11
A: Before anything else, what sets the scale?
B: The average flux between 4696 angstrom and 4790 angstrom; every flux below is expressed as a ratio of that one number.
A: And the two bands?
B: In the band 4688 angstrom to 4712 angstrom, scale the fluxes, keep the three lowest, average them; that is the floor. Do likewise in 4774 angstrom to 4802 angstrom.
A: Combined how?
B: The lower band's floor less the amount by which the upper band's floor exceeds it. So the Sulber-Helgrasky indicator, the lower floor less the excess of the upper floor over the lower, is 1.01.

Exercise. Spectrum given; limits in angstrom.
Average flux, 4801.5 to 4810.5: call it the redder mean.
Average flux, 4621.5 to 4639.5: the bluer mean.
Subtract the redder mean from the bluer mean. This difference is 1.2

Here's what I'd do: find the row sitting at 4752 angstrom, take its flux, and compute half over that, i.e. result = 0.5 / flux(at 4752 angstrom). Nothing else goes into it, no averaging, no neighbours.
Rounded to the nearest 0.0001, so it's 0.0466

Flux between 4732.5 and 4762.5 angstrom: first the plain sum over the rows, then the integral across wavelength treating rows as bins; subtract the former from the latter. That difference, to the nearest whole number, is 204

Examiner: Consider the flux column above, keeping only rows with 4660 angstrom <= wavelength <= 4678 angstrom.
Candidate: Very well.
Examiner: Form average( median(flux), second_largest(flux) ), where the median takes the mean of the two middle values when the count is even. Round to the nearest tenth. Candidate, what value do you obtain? 11.5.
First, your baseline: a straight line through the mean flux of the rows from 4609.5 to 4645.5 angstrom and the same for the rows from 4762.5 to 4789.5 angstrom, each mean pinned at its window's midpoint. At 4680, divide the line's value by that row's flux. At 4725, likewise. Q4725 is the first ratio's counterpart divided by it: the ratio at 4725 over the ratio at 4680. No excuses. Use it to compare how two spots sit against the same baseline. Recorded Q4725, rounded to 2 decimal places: 1.06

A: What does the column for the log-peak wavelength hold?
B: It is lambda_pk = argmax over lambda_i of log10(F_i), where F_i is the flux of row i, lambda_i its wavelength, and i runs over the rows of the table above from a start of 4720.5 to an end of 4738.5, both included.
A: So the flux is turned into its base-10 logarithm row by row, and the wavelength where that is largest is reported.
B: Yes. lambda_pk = 4728 angstrom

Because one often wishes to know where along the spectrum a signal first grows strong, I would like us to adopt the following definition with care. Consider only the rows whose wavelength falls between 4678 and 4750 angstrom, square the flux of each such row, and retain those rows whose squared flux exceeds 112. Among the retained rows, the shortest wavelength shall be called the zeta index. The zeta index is 4680 angstrom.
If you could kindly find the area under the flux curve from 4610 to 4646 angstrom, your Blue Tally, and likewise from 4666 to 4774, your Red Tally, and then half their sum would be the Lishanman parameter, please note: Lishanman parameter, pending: 793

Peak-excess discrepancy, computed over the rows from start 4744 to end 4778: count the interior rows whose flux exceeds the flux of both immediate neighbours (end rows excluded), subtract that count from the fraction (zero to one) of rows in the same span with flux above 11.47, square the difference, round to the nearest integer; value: 16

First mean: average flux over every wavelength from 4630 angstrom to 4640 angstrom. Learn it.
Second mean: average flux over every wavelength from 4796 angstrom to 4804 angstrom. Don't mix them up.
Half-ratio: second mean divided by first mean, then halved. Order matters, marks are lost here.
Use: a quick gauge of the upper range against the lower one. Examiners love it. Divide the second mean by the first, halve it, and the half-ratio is 0.448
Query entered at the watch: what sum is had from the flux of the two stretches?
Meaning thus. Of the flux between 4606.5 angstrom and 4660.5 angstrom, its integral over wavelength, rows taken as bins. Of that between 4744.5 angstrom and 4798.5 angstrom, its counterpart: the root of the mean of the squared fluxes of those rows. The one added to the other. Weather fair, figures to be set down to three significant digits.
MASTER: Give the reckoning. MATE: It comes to 666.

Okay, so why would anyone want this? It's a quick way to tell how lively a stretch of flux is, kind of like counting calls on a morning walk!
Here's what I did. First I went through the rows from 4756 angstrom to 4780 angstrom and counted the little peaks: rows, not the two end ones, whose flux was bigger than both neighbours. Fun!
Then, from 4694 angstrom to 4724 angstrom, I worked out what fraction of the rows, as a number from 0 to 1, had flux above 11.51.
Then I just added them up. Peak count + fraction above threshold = 2.0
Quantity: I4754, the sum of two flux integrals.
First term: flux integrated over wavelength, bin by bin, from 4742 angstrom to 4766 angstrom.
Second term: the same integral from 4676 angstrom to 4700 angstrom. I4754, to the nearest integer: 518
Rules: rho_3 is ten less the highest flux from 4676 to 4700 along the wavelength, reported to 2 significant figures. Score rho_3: -1.3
